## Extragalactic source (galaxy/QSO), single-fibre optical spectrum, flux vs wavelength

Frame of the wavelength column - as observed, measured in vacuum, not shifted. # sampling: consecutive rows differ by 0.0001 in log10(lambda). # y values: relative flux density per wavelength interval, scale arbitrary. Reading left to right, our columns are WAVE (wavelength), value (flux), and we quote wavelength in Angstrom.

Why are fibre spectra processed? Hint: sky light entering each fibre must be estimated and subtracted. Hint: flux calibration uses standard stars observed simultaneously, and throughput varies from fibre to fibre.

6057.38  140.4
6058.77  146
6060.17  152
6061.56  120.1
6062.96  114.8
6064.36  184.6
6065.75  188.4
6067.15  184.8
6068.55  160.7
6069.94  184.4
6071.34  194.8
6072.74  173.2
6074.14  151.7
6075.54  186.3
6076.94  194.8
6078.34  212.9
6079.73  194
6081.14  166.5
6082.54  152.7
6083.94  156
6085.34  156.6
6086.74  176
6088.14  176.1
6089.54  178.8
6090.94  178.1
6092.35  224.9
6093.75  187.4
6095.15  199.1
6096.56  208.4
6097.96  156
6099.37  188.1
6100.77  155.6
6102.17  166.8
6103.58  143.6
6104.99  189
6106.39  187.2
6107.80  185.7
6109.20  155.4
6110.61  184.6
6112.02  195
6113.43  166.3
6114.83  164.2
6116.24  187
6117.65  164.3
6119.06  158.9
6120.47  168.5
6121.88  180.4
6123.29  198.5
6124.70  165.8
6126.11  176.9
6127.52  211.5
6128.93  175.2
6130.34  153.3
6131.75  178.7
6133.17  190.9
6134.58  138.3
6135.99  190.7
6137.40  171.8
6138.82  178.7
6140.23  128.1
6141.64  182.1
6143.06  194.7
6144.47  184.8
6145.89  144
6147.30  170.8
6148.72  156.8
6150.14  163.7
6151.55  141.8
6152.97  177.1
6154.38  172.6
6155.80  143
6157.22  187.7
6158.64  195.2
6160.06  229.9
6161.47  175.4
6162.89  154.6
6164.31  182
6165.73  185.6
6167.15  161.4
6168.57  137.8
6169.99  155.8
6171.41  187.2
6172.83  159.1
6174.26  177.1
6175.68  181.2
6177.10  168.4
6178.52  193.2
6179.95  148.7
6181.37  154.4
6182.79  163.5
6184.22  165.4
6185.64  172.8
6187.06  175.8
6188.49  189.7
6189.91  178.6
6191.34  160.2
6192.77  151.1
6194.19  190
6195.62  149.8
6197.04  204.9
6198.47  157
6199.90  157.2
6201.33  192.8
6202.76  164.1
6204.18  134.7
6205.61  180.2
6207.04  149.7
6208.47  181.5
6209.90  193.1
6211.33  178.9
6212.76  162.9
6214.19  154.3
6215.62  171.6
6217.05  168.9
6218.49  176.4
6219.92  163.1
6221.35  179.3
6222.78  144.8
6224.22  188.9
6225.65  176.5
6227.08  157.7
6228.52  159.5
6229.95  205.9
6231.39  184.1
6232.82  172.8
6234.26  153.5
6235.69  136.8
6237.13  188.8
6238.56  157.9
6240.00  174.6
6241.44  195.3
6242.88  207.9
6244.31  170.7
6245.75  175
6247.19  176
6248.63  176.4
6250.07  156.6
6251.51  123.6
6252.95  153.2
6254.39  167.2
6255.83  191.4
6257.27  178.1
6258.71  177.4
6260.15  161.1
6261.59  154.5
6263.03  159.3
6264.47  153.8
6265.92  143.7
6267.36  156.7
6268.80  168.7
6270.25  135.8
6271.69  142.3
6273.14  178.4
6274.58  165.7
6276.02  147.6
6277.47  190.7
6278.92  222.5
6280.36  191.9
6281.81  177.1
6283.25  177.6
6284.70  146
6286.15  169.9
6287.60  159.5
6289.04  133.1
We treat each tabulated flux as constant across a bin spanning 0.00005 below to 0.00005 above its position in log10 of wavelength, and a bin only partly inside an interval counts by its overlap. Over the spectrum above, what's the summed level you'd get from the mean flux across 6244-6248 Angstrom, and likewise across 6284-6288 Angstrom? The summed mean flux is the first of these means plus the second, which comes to 332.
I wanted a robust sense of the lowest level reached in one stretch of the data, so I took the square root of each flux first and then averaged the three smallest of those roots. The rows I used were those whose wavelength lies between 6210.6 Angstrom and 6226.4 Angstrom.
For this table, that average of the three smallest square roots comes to 12.4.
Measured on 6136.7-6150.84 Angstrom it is 11.9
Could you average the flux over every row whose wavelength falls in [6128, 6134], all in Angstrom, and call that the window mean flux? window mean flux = 175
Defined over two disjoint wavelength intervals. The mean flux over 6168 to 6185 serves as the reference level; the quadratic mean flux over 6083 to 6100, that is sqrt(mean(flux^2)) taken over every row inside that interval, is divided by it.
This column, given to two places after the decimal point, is 1.10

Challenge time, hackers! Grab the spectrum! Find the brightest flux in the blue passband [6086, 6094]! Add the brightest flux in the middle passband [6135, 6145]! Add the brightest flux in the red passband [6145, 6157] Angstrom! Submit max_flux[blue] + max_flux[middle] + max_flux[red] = 597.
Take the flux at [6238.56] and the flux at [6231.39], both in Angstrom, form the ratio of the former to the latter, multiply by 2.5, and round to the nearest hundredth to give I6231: 2.14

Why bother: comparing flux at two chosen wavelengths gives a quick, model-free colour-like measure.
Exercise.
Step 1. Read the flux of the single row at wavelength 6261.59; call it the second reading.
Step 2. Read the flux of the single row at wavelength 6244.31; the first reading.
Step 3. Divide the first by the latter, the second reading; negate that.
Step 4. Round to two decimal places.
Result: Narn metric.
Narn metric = -1.10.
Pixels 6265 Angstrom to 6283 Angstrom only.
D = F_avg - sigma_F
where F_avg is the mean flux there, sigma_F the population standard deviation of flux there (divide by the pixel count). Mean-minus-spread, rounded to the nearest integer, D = 144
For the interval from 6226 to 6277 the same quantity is 147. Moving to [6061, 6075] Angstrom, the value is 139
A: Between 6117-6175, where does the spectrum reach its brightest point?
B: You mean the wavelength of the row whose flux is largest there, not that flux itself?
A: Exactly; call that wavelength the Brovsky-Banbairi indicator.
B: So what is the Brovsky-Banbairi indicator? 6160.06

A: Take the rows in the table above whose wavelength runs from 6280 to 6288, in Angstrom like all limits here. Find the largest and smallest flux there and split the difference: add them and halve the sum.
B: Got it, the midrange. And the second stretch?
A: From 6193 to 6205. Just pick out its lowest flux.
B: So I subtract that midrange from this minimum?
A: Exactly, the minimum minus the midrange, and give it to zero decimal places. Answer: -34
